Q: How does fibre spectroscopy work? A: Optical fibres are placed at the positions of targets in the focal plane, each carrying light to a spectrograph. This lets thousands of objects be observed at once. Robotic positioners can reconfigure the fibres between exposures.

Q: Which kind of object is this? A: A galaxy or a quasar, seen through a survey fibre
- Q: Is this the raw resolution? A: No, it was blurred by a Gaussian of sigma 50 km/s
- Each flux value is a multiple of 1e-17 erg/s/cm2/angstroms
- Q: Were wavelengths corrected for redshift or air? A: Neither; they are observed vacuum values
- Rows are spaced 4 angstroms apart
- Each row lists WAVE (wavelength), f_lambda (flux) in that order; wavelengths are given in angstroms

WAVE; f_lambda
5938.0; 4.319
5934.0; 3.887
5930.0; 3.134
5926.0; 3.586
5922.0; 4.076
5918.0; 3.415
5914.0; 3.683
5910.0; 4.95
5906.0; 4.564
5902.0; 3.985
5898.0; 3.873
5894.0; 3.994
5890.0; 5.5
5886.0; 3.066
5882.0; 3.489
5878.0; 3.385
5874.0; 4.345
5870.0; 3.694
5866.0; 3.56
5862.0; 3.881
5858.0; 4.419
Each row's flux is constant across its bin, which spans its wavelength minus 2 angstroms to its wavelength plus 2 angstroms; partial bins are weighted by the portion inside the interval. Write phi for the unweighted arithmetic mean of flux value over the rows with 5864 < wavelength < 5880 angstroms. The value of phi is 3.75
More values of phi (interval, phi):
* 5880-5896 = 4.01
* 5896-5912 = 4.34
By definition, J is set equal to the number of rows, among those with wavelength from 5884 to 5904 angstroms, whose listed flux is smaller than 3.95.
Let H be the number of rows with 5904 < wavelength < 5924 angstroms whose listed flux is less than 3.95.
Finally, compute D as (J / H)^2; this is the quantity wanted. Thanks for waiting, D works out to 1.0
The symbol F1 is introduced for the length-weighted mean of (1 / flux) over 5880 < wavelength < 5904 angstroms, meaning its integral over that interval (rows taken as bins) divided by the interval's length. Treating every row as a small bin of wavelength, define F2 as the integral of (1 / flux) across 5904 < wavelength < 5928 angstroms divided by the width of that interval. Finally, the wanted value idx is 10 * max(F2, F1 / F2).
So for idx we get 10.3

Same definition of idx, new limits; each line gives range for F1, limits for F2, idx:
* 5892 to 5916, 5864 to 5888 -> 8.6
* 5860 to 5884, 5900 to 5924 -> 10.9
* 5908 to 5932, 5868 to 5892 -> 10.1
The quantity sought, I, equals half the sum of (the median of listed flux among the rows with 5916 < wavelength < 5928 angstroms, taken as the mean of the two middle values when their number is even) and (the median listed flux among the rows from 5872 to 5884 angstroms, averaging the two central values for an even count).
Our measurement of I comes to 3.54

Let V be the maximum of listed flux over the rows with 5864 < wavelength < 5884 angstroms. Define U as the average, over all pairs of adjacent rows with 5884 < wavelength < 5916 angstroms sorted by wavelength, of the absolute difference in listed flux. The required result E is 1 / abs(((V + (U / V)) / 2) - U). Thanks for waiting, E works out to 0.734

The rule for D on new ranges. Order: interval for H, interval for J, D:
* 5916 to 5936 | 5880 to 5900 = 0.6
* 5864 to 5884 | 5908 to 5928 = 0.6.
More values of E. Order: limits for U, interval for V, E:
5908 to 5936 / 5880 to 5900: 0.463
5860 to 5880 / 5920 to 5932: 0.631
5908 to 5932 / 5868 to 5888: 0.618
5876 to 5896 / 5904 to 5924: 0.680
